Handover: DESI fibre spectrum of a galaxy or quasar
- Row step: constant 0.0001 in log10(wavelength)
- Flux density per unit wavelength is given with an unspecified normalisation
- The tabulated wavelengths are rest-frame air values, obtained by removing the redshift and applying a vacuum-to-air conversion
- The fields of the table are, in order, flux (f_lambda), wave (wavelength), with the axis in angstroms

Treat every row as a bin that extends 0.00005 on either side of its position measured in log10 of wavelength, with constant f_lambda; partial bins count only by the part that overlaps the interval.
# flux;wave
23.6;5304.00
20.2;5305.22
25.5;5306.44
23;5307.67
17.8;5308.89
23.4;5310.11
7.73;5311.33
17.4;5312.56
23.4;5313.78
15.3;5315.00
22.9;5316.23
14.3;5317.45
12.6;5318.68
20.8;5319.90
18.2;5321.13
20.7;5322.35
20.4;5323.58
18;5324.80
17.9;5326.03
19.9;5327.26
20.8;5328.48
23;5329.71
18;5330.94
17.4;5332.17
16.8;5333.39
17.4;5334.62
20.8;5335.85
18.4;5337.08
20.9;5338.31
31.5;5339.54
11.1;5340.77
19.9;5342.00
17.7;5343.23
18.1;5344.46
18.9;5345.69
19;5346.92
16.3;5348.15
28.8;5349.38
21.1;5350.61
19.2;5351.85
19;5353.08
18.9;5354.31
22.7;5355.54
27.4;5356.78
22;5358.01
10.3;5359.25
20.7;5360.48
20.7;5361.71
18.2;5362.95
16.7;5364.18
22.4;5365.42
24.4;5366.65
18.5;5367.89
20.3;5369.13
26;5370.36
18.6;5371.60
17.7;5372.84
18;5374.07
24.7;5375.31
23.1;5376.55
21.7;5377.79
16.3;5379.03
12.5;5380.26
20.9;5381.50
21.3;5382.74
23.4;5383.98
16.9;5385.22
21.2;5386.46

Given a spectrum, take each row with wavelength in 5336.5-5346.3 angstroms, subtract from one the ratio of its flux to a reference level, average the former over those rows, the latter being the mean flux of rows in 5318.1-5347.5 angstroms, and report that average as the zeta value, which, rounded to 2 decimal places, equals -0.02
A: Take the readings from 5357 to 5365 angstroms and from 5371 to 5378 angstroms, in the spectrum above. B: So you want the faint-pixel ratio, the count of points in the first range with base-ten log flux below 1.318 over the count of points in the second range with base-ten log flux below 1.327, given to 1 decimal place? 1.7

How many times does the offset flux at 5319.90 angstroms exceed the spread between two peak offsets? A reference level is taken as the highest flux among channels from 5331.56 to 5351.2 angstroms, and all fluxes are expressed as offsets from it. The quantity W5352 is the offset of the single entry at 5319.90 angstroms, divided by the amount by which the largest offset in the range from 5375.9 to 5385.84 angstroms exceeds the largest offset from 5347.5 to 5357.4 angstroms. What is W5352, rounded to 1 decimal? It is 2.0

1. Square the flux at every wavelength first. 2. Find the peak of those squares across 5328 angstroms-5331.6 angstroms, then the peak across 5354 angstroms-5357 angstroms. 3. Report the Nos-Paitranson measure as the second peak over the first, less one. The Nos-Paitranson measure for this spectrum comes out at 0.42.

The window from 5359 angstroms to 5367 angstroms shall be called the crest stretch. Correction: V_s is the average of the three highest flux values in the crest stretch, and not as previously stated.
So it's 22.5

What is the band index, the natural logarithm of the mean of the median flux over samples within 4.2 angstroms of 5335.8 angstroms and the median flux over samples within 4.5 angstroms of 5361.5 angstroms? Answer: 2.97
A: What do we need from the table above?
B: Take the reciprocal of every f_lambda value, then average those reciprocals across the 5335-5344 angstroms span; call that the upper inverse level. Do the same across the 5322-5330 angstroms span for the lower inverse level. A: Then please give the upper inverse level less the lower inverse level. 0.004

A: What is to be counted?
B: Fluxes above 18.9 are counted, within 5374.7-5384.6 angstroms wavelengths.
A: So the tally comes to 6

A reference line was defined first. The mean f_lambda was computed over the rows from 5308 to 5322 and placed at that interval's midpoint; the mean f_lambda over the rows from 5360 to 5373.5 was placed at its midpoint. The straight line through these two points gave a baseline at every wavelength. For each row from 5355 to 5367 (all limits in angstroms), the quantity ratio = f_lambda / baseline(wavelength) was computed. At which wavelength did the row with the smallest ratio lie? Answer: 5359.25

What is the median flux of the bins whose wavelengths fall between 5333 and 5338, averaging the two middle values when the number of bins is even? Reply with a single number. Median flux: 17.9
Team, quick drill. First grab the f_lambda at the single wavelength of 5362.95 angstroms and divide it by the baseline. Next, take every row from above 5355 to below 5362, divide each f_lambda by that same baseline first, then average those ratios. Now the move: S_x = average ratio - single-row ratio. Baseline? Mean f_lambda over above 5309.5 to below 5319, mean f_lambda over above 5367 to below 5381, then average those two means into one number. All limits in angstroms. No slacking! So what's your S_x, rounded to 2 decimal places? 0.13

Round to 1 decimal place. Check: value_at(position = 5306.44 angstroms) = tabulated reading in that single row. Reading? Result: 25.5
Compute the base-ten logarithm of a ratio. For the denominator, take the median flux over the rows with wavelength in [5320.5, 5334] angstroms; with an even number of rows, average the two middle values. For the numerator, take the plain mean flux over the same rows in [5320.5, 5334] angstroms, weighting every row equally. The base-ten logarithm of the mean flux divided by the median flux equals 0.023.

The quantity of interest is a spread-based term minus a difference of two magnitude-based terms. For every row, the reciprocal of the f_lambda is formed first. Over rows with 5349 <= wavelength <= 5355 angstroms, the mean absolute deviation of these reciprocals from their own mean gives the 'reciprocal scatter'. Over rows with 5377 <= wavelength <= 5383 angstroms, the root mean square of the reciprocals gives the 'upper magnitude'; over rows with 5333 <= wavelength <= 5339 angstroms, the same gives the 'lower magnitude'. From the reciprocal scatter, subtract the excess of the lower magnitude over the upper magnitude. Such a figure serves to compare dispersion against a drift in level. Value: 0.010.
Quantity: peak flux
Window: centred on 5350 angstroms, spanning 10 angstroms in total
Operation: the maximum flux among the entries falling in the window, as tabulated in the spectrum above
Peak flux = 28.8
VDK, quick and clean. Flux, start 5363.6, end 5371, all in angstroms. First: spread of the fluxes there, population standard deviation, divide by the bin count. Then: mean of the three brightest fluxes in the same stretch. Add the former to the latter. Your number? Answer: 27.5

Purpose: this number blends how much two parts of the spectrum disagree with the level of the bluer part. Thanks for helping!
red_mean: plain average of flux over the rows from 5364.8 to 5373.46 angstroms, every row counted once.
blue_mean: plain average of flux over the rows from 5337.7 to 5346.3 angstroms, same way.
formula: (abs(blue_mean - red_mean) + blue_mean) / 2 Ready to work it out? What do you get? 10.6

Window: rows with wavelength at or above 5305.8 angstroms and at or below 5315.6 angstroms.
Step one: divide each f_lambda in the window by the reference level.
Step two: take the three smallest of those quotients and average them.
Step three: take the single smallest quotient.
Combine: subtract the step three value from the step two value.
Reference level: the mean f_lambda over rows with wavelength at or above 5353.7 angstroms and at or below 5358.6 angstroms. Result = 0.25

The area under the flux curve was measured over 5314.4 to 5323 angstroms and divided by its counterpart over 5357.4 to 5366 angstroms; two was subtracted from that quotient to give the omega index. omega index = -1.05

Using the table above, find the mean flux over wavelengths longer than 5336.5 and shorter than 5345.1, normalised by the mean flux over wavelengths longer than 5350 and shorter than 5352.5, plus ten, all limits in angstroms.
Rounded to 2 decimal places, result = 10.98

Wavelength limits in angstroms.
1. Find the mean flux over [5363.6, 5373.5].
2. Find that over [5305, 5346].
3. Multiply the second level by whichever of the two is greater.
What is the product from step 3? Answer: 393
